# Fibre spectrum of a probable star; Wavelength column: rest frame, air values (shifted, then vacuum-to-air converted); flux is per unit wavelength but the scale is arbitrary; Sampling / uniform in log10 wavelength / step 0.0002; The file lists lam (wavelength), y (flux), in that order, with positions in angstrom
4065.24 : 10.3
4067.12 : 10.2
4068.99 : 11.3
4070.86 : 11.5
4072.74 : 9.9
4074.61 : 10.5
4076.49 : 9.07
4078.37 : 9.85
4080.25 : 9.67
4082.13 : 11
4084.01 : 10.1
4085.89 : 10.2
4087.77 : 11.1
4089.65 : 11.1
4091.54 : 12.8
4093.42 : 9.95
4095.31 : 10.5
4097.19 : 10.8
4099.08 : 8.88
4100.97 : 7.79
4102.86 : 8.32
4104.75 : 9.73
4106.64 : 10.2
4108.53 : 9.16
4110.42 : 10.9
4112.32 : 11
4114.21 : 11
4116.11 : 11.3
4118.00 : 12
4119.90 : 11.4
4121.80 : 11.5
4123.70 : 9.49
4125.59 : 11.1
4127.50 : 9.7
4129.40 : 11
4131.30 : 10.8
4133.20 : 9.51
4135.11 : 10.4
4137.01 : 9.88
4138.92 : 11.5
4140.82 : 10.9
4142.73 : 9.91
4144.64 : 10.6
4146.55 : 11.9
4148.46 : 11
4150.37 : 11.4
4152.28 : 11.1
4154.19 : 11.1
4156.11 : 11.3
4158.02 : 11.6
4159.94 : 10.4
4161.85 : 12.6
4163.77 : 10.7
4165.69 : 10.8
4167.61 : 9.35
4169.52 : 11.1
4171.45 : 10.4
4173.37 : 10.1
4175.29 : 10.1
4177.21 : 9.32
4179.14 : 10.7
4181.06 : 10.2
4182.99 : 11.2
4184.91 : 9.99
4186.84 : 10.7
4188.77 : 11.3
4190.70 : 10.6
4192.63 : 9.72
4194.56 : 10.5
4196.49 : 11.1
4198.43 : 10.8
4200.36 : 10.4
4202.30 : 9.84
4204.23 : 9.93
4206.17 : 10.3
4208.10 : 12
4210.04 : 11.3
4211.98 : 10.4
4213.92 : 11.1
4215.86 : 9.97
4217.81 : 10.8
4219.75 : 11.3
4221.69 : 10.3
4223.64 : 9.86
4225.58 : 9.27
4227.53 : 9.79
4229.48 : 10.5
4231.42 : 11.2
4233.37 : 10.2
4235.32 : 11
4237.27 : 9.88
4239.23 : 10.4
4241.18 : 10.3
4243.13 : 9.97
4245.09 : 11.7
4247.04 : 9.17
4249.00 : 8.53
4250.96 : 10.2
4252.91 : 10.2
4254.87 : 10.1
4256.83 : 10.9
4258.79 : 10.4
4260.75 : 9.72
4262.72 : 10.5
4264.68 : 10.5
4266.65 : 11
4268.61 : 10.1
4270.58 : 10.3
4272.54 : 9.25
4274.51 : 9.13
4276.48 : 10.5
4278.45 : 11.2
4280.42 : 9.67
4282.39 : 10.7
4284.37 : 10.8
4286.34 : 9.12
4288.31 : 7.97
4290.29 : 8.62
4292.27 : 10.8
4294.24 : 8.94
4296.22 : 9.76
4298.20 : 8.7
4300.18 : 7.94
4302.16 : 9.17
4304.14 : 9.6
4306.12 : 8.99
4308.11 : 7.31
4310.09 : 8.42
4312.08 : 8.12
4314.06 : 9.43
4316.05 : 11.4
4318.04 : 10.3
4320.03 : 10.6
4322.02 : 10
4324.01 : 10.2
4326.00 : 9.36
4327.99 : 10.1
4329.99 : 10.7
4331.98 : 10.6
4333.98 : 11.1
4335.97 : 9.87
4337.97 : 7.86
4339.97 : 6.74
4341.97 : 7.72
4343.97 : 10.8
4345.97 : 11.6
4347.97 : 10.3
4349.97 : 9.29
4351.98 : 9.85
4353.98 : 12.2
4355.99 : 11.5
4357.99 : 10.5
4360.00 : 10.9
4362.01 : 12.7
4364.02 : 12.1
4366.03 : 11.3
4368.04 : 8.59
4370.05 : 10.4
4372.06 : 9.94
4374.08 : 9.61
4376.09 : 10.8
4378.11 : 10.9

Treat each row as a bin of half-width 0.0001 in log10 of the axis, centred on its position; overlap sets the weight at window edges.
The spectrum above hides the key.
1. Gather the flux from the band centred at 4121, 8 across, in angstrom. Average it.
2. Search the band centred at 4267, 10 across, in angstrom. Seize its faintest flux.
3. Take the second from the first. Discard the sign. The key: 1.0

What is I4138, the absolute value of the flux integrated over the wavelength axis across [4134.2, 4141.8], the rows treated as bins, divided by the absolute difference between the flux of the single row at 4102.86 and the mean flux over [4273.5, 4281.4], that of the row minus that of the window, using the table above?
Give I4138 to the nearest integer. 45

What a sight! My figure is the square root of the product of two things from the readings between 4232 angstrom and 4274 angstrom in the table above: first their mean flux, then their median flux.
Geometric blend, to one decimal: 10.2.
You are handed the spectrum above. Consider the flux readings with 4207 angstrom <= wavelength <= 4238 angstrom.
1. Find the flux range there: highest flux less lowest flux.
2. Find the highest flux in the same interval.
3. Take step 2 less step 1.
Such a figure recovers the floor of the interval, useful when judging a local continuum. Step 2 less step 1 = 9.3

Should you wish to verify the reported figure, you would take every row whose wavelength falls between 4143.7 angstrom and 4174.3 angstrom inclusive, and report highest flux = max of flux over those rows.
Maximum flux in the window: 12.6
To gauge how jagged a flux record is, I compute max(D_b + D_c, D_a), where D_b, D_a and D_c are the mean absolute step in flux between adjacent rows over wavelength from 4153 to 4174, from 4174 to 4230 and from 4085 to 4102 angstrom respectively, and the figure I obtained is 2.17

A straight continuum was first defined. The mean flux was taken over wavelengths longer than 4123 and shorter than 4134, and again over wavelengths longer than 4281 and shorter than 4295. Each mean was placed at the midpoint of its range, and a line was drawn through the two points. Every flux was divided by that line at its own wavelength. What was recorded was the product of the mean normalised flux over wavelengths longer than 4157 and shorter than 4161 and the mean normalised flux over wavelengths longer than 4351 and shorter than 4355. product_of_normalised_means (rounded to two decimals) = 1.29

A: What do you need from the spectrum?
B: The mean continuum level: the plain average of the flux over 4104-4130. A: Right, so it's 10.68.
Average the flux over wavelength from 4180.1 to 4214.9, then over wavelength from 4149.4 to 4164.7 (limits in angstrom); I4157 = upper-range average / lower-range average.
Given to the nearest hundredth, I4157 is 0.94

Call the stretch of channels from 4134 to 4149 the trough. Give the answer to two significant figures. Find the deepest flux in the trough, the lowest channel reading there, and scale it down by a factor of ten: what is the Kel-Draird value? 0.99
